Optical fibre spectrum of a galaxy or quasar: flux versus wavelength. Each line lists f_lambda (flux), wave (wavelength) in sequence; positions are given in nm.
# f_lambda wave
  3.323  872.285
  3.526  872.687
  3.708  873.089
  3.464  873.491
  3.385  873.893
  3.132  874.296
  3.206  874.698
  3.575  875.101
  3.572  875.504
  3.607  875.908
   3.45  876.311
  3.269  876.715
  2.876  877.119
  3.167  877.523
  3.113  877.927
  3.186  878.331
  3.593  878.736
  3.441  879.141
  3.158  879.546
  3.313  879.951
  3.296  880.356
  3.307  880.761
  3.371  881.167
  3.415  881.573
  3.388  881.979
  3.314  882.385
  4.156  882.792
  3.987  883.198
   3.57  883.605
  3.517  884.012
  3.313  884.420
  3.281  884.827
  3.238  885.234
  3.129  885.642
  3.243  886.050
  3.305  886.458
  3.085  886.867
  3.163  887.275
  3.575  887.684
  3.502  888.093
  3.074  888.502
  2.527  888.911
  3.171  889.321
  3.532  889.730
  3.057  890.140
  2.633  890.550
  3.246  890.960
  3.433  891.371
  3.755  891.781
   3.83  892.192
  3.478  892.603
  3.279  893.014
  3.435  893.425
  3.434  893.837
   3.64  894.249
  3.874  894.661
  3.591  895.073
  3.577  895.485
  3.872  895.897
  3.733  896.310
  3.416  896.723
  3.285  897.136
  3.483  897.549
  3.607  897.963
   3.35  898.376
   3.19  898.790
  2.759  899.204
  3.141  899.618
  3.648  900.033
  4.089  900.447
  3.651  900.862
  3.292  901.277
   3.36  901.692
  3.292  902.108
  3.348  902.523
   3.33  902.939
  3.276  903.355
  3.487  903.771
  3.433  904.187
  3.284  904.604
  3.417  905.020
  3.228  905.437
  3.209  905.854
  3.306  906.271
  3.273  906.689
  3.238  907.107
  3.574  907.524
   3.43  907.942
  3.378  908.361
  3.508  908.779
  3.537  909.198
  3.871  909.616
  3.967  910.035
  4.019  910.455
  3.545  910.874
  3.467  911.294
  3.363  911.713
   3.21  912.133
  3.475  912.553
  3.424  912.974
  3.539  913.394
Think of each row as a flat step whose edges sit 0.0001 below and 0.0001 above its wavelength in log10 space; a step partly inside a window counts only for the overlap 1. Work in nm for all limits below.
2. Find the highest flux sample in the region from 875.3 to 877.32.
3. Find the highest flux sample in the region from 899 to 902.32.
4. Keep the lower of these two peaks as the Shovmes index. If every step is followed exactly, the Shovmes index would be 3.61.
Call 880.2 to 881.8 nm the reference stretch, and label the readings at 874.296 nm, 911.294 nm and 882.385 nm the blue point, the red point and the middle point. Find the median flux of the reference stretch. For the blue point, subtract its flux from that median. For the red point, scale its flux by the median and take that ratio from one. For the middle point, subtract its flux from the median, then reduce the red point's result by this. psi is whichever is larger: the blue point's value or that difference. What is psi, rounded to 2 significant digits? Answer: 0.21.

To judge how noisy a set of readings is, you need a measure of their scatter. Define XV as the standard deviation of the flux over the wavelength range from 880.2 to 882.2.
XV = 0.05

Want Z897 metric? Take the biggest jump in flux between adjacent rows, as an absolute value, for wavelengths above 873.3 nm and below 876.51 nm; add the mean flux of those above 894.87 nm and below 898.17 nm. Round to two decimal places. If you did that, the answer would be 3.94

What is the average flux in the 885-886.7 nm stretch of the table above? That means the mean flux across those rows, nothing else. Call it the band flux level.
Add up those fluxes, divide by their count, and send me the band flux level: 3.23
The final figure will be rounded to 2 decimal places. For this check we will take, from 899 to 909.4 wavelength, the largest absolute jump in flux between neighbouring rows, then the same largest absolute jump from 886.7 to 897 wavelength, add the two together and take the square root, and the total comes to 1.07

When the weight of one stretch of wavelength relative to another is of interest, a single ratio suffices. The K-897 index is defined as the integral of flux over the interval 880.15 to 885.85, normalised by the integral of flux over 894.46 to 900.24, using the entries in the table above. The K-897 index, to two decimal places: 0.98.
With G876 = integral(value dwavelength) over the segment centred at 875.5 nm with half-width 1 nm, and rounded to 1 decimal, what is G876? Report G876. 7.0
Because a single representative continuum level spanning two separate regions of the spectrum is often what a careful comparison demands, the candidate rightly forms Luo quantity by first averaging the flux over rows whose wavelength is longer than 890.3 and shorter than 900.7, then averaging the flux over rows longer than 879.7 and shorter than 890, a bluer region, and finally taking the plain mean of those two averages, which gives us 3.41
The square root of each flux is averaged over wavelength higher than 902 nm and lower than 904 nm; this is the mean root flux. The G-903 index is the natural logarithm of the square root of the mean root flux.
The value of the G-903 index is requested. 0.302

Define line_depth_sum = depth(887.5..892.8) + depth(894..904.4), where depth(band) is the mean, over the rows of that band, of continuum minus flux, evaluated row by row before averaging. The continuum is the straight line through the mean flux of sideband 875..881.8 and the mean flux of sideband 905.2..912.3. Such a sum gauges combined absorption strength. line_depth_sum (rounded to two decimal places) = 0.06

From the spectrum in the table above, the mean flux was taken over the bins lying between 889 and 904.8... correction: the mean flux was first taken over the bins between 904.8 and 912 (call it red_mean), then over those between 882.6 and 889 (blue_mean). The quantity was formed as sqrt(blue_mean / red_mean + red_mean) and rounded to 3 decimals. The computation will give 2.110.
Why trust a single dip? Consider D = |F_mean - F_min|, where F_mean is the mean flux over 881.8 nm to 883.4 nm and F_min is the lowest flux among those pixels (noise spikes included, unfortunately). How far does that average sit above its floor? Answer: 0.40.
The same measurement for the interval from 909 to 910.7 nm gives 0.31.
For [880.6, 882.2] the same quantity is 0.06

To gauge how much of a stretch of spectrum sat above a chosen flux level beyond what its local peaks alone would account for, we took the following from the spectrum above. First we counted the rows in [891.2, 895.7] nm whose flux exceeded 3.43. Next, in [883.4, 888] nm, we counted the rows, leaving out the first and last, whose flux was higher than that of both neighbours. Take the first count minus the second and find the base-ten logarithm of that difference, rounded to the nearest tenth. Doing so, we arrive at 1.0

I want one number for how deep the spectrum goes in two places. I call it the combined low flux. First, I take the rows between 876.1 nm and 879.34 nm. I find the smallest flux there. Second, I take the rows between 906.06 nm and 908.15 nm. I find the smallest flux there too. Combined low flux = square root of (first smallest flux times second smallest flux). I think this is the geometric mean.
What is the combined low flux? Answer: 3.05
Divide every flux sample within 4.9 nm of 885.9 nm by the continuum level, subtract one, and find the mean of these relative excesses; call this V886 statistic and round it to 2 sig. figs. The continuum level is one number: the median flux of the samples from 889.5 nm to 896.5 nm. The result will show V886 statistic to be -0.062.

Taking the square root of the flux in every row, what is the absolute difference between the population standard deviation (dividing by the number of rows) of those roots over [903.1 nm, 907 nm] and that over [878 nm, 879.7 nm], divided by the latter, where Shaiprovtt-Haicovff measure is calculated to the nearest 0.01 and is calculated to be 0.49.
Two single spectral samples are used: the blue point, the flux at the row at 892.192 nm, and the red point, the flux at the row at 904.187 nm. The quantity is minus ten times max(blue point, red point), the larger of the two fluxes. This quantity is -38.3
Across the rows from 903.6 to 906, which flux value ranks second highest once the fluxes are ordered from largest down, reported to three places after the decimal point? 3.433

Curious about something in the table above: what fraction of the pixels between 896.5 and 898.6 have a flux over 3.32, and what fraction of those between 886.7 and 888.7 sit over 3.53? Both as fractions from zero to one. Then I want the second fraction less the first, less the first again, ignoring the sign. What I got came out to 1.4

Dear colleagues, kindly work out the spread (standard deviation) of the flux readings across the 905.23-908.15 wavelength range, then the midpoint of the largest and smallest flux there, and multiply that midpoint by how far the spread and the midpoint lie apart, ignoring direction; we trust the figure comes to 11.1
